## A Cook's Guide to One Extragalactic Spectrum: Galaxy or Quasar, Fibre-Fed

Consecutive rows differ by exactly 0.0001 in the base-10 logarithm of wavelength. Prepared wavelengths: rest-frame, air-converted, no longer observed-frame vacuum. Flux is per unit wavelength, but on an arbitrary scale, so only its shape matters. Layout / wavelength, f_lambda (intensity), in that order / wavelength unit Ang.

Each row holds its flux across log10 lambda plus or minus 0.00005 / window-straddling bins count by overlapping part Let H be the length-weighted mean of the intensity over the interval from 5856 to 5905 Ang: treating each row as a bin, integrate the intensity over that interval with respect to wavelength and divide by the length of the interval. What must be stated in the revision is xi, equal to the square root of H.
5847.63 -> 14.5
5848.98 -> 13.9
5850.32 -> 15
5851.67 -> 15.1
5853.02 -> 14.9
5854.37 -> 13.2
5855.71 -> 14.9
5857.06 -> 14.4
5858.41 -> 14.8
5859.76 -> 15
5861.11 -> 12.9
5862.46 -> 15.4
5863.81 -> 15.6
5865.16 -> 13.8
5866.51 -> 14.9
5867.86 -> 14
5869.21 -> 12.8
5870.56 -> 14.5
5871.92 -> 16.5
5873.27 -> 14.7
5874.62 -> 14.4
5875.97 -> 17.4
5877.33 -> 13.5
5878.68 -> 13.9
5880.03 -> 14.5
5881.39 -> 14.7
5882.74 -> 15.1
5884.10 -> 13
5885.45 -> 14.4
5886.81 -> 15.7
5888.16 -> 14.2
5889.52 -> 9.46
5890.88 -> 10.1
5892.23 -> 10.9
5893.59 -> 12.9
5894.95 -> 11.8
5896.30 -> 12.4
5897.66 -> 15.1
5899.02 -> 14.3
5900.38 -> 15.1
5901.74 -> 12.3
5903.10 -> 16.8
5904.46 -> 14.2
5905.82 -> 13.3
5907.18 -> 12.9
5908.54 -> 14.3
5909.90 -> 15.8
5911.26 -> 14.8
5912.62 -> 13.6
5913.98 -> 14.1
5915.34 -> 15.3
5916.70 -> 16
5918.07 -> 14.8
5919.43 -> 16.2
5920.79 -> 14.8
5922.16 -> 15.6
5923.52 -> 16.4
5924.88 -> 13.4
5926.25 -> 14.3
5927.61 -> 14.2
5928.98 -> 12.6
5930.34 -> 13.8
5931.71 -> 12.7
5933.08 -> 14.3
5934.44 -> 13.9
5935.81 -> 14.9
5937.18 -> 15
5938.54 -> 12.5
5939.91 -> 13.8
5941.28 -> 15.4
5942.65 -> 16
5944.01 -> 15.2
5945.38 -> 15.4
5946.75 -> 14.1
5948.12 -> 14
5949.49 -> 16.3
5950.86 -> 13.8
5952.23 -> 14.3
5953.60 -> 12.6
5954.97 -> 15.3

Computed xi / 3.75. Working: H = 14.0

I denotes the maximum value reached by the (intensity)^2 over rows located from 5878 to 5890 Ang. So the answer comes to 246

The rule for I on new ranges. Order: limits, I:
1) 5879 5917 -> 282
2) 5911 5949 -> 269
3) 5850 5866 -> 243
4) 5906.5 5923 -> 262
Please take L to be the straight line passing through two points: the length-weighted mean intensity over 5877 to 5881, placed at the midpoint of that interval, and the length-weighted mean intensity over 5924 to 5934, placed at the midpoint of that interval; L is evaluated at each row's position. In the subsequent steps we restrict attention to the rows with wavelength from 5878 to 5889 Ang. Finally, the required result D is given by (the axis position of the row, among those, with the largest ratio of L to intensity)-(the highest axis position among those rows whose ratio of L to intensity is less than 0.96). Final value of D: -2.7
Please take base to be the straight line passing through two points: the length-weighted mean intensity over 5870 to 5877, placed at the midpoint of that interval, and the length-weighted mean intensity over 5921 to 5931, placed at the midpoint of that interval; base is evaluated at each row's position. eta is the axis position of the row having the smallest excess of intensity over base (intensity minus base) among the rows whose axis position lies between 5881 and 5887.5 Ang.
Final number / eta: 5884.10 Ang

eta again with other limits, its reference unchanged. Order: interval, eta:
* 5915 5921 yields 5918.07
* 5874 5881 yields 5877.33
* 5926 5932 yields 5928.98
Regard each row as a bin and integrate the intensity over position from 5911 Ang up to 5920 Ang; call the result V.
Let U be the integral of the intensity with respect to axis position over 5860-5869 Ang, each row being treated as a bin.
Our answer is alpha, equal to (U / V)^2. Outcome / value 0.9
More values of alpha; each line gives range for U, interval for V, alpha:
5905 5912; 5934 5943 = 0.6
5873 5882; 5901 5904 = 9.3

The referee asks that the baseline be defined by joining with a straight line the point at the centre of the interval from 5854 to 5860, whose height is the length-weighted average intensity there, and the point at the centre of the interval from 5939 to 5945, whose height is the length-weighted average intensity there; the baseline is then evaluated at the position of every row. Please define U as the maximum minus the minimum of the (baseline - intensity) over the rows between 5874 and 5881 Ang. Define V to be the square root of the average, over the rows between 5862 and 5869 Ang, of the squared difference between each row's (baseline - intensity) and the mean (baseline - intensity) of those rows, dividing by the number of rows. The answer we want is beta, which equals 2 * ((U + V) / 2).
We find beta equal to 4.6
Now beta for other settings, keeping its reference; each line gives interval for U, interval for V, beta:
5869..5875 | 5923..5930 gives 5.0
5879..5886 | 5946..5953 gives 3.0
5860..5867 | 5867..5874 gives 3.9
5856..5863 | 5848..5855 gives 3.2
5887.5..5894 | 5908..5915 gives 5.5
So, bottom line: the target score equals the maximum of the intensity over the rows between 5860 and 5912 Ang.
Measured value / 17.4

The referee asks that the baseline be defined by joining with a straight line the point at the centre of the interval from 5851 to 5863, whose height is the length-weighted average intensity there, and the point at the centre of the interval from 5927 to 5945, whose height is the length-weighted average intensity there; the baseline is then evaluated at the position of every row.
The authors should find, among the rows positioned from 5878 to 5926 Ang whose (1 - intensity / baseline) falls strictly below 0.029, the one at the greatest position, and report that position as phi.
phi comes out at 5923.52 Ang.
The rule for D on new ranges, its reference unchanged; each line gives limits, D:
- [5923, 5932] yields 2.7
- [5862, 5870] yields 2.7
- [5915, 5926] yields 1.4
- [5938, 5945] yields -5.5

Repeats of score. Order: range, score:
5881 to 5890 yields 15.7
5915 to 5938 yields 16.4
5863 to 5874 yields 16.5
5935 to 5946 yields 16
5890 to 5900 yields 15.1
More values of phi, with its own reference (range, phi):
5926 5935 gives 5934.44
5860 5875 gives 5874.62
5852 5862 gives 5859.76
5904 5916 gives 5915.34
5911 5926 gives 5923.52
